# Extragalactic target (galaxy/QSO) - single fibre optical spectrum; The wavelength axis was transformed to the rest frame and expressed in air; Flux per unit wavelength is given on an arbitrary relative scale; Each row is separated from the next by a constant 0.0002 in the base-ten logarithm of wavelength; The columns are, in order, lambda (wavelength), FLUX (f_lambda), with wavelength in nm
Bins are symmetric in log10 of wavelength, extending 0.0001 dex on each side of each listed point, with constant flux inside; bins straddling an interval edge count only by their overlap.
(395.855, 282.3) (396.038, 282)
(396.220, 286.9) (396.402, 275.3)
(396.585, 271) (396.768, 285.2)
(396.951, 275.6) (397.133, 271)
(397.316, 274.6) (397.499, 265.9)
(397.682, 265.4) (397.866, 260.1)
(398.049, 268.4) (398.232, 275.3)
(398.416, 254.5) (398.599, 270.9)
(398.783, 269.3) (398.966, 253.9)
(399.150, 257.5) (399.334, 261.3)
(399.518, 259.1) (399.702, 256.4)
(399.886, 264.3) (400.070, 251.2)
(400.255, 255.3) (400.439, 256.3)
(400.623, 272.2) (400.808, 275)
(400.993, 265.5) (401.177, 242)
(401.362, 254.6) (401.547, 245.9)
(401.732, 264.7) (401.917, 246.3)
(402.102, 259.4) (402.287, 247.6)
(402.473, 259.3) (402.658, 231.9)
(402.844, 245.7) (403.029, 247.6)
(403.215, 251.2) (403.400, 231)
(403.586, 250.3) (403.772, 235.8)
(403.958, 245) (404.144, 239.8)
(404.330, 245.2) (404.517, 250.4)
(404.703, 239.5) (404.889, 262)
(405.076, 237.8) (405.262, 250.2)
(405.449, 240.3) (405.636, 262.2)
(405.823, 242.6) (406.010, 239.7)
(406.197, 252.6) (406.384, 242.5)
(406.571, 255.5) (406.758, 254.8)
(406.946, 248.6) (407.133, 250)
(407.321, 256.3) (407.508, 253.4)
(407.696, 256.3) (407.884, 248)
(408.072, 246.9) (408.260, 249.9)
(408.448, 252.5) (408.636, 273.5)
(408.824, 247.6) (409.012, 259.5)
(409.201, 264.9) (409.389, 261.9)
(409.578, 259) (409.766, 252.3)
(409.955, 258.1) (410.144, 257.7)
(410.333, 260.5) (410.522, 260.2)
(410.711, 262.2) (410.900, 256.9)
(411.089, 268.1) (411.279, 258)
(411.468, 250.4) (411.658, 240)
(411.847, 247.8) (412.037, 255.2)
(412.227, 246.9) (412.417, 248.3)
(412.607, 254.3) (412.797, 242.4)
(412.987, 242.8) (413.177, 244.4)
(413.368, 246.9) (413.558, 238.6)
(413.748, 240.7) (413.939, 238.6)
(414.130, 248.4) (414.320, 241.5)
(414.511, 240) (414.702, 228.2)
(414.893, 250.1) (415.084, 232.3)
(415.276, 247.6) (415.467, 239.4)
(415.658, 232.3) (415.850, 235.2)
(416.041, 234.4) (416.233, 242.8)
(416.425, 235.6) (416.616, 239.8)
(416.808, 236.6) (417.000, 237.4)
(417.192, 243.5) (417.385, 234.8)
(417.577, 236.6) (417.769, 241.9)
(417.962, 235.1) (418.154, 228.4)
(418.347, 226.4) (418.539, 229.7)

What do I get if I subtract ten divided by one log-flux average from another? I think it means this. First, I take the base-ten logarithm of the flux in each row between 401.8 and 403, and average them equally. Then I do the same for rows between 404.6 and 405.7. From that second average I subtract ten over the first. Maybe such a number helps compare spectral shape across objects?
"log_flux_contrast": -1.78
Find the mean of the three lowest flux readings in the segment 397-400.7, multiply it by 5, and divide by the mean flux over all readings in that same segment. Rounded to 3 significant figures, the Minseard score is 4.81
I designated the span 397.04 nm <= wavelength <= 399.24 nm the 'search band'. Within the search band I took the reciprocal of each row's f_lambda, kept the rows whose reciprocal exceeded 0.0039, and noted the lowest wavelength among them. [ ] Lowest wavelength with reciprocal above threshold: 398.416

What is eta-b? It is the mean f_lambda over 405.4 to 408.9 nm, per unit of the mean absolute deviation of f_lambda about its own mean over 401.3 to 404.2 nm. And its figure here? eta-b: 35.5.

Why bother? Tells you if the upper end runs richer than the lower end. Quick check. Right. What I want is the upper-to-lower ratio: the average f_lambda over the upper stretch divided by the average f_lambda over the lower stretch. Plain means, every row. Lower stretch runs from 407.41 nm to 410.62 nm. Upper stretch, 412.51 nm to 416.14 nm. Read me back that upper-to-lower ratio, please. 0.94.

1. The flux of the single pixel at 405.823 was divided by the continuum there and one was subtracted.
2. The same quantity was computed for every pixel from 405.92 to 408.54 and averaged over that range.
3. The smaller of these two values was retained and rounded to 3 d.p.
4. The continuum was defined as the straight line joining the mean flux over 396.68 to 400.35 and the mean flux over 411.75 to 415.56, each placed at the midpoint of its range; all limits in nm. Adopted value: -0.047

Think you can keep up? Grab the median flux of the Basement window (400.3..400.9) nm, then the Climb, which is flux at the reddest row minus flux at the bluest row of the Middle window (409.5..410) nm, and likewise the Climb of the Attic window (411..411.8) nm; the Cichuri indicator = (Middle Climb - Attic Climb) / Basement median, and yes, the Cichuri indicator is 0.10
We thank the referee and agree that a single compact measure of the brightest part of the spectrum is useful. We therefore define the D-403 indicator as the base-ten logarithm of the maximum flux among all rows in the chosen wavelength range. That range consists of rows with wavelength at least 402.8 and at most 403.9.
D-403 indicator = 2.40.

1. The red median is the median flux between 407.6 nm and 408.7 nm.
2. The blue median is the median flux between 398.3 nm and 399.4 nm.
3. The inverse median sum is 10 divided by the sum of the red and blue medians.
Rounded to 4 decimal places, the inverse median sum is 0.0196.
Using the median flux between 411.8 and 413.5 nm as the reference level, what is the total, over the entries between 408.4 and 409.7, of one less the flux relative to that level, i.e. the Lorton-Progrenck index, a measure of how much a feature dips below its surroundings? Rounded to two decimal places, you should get -0.37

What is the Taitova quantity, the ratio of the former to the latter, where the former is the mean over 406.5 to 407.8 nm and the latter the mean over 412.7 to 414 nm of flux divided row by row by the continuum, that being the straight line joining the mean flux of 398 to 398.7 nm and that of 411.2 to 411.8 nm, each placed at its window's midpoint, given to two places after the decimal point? 1.01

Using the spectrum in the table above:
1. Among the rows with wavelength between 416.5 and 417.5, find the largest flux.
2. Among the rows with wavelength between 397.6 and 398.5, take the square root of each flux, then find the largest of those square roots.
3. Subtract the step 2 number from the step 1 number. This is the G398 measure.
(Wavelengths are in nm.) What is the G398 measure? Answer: 227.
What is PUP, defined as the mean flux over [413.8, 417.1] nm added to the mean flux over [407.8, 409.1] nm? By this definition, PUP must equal 493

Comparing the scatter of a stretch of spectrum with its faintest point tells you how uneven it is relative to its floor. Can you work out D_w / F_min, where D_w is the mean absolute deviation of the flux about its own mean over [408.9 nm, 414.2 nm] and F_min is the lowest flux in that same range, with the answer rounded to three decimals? 0.031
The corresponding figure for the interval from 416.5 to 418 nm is 0.011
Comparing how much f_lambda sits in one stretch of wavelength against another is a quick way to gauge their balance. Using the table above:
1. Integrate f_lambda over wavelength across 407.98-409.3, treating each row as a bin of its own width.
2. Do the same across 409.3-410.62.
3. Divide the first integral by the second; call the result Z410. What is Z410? 0.99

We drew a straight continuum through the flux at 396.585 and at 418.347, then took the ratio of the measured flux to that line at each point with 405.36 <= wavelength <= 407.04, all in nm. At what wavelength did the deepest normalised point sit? 405.449 nm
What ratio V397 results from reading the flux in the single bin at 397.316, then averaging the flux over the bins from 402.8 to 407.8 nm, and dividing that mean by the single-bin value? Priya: 0.902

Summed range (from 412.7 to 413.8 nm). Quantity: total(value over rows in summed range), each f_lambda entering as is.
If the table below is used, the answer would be 1456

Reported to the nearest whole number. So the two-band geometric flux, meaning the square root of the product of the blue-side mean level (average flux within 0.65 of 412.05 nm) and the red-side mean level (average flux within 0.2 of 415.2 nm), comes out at 244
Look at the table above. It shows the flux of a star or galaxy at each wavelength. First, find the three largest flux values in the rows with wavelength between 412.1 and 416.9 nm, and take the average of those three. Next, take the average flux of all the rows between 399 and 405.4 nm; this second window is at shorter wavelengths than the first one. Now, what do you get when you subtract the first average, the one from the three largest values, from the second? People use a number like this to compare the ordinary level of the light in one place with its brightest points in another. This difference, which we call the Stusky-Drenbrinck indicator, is 1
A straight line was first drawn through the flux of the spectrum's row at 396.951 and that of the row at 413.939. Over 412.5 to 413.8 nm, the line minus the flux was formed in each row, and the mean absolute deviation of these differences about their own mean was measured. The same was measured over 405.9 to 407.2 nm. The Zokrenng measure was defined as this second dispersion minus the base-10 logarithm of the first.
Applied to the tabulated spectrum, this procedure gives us 5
